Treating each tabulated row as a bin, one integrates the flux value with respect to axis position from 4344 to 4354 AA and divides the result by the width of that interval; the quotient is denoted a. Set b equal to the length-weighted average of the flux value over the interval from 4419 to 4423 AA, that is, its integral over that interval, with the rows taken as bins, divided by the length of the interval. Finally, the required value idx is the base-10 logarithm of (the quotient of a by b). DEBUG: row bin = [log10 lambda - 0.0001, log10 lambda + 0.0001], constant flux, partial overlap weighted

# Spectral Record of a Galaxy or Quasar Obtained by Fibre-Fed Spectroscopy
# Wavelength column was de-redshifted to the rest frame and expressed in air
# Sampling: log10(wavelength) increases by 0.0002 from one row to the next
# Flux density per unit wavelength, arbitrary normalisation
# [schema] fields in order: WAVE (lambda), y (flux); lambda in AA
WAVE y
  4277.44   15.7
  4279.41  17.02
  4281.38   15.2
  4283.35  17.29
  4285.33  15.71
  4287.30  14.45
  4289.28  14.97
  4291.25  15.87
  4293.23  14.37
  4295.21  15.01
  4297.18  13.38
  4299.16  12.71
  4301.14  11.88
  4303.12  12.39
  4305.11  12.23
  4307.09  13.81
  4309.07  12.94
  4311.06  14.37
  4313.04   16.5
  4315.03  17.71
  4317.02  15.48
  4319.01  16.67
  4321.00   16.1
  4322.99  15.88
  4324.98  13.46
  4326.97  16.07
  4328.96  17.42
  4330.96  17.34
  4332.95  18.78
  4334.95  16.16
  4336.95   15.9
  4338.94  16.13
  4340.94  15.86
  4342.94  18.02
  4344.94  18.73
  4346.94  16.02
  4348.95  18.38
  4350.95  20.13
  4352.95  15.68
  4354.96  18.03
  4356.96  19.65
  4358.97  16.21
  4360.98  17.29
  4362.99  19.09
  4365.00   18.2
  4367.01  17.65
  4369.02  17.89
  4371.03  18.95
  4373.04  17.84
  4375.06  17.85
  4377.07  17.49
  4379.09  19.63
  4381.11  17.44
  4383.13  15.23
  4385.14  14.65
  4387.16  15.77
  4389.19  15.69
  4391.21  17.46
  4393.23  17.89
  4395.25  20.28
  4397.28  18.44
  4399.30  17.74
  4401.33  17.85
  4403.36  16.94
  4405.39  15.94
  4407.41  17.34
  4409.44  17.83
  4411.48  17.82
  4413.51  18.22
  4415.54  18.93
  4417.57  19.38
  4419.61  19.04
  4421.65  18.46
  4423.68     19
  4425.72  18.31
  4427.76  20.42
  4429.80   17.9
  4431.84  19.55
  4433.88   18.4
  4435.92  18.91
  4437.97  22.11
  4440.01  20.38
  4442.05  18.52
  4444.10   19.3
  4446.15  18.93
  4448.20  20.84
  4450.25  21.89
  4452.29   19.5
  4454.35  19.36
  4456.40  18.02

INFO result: -0.02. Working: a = 17.8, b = 18.8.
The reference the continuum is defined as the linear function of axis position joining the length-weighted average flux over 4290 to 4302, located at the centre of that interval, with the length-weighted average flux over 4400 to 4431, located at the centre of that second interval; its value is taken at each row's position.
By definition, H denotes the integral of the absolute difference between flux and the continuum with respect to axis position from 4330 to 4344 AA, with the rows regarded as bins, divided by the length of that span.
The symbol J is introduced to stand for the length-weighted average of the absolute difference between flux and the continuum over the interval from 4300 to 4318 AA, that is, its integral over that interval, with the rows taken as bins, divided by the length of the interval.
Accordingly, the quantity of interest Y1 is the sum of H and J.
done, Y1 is 3.04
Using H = 1.49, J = 1.6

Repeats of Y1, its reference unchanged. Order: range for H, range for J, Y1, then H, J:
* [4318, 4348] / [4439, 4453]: 2.43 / 1.52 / 0.9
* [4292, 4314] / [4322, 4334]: 3.16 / 1.25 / 1.9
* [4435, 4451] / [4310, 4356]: 2.80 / 1.15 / 1.6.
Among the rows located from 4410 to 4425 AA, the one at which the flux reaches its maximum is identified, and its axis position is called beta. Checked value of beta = 4417.57 AA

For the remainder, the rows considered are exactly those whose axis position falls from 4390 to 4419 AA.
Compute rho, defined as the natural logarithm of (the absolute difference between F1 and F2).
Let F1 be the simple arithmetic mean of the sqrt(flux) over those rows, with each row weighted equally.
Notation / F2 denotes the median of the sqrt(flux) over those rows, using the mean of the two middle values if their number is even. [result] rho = -4.0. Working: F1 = 4.24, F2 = 4.22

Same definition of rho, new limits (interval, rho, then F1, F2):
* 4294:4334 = -3.2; 3.86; 3.90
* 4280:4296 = -3.5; 3.92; 3.89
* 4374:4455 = -5.4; 4.29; 4.29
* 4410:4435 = -4.6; 4.33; 4.32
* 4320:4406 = -3.7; 4.15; 4.18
